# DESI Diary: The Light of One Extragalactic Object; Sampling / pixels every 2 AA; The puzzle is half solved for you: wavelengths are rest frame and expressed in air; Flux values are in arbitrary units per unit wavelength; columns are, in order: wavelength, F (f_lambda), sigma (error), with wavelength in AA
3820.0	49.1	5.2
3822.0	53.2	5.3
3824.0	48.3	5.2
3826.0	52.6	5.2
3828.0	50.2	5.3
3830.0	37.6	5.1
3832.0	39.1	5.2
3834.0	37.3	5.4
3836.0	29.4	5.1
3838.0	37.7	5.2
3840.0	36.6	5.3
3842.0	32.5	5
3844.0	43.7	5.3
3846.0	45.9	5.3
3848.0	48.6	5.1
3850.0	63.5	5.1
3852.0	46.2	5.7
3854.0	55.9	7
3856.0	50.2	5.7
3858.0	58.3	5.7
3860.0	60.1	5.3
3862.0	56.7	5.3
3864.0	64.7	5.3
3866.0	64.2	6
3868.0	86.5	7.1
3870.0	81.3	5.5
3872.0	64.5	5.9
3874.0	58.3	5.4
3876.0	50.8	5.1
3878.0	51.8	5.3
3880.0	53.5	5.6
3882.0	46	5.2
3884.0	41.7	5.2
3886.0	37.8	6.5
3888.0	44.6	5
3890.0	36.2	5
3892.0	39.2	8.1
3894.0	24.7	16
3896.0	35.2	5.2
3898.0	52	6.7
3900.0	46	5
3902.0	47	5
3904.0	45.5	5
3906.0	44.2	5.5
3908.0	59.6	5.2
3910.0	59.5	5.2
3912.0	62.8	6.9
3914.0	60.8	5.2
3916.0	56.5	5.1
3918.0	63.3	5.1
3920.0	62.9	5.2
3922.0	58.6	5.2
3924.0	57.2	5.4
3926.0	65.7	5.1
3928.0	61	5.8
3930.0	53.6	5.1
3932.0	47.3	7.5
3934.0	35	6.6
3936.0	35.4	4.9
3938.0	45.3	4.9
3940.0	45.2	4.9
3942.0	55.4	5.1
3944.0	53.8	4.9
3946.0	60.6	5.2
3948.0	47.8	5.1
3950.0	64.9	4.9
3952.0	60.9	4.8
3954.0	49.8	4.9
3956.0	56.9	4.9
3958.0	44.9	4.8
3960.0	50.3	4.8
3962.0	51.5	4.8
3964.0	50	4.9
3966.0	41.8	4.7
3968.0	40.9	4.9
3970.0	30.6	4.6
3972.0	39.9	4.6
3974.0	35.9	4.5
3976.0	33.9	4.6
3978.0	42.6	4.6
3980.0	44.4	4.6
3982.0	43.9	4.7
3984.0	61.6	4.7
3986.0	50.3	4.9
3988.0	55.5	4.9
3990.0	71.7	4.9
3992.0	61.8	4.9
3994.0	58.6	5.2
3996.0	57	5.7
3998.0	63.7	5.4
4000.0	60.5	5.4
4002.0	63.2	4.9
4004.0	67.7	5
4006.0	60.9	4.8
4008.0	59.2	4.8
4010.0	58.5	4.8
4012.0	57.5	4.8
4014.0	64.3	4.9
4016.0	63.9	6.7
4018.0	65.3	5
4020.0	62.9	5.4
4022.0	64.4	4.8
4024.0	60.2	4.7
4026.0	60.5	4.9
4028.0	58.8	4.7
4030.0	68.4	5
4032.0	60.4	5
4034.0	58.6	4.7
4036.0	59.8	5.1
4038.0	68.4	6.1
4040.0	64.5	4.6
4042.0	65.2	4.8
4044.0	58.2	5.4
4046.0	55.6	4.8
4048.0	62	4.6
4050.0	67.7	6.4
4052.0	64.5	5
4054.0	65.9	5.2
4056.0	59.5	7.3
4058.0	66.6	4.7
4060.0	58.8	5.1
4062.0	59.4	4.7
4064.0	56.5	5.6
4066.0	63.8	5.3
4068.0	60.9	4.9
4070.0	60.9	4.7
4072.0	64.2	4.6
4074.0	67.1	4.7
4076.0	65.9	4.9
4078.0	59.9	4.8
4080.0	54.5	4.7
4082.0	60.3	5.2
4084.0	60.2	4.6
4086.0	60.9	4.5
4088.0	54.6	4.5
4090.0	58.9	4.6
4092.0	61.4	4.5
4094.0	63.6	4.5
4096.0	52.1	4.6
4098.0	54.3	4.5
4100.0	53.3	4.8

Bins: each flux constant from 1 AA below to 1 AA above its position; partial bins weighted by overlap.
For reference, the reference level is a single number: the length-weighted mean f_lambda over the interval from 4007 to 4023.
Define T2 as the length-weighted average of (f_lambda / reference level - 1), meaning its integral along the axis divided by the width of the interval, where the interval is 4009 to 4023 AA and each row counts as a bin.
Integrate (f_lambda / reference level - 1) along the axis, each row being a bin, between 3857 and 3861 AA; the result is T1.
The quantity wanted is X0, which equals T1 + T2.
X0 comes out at -0.2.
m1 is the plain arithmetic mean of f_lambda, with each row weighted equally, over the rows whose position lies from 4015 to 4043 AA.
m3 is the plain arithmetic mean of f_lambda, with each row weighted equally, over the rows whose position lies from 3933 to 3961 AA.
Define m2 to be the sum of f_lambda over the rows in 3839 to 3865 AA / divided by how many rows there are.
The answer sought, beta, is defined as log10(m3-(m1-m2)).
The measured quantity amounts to 1.59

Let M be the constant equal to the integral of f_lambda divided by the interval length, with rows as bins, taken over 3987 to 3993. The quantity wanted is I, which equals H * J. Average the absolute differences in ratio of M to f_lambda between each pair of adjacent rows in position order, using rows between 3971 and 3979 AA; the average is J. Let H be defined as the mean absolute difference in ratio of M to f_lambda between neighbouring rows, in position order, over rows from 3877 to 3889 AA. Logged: 0.034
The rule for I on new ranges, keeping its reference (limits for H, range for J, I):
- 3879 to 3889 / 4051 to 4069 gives 0.014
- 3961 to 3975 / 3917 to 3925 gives 0.009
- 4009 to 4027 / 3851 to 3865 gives 0.005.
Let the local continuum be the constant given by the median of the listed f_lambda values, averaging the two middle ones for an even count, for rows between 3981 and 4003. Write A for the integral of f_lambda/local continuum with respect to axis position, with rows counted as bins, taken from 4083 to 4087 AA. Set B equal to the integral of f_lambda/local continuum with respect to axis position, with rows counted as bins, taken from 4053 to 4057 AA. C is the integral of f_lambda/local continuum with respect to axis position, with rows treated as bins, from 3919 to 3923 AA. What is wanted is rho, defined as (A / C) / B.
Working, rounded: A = 4.0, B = 4.1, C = 4.0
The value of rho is 0.24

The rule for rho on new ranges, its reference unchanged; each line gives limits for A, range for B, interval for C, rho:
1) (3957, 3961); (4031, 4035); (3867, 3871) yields 0.14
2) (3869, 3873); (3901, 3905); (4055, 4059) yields 0.38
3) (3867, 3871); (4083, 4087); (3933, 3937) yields 0.60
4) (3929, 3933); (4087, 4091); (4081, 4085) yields 0.22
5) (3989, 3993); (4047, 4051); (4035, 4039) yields 0.24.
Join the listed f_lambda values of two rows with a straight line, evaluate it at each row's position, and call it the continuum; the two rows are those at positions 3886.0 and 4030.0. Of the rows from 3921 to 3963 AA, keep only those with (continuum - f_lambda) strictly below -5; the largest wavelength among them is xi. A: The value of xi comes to 3952.0 AA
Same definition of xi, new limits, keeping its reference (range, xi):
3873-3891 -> 3888.0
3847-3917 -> 3916.0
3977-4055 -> 3990.0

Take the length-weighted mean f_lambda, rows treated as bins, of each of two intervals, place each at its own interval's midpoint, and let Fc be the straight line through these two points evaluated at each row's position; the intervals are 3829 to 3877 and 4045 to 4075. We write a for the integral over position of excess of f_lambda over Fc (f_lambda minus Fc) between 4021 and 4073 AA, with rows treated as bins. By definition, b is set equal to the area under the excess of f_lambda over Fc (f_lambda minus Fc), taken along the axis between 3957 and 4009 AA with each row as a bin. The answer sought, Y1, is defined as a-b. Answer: 379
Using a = 25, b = -355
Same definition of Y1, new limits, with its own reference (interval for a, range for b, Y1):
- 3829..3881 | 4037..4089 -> 29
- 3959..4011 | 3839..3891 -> -355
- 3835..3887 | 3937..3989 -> 476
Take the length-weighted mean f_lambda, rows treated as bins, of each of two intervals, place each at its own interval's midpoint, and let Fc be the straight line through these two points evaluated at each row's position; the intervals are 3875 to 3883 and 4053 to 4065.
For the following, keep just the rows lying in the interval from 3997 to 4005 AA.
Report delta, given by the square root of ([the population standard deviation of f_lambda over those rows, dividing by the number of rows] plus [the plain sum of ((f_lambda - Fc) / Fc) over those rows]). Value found 1.7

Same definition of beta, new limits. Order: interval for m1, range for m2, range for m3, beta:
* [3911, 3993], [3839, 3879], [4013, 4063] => 1.83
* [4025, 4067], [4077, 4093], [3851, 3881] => 1.76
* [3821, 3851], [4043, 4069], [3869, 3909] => 1.82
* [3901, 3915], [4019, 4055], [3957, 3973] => 1.72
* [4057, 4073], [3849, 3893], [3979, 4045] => 1.73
